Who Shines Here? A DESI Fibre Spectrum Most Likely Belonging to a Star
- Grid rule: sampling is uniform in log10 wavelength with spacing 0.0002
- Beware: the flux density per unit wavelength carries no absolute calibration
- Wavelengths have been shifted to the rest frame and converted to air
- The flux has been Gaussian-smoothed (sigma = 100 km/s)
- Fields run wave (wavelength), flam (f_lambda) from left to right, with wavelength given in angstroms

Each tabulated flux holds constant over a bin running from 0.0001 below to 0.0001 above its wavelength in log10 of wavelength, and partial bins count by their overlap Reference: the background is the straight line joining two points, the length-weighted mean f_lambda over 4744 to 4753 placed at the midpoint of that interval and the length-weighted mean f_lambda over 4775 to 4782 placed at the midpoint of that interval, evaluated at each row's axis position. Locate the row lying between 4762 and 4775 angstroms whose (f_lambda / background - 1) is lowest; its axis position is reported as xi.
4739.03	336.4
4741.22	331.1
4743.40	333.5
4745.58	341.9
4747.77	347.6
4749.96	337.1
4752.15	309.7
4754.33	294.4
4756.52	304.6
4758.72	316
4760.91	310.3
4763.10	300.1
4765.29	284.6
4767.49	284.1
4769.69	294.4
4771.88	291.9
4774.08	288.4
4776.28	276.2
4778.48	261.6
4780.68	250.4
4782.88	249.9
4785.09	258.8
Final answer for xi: 4765.29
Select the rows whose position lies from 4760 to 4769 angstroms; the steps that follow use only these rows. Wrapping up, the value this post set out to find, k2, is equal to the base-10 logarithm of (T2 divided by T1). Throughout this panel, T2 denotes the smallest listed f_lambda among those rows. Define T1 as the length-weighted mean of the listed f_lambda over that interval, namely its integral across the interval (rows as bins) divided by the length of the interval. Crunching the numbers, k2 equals -0.015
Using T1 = 294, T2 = 284.1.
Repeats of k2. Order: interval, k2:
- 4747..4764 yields -0.029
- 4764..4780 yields -0.033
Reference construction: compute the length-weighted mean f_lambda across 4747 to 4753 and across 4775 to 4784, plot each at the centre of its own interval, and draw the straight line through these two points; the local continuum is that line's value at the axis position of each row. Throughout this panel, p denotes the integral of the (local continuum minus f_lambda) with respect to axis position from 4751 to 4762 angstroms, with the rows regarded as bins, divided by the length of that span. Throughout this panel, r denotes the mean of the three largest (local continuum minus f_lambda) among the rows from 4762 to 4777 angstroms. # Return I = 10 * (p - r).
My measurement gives 37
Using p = 8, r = 5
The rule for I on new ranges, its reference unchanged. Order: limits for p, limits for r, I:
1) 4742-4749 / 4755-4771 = -68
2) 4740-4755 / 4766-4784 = 38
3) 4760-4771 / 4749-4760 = -184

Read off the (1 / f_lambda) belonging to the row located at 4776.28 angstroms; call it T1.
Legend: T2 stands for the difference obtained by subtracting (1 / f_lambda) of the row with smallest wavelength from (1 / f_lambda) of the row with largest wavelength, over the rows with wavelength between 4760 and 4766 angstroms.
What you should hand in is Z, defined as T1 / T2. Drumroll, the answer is 12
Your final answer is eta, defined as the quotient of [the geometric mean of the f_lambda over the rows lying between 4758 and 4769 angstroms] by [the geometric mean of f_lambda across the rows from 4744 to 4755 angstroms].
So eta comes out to 0.9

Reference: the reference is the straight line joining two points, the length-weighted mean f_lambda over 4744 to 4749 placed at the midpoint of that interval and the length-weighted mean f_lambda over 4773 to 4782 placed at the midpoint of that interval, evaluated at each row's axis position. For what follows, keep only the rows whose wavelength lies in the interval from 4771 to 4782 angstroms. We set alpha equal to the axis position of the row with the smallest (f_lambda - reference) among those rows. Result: 4780.68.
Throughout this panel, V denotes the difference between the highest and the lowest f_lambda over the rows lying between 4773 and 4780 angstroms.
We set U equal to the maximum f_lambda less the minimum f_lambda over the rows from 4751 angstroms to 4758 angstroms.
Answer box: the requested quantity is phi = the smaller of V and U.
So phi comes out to 15.3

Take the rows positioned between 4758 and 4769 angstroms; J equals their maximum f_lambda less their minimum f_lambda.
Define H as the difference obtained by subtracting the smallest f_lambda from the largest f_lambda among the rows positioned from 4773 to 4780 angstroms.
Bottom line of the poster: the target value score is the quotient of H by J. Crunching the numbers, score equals 0.8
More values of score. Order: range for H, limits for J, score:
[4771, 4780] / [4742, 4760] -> 0.6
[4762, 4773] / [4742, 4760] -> 0.3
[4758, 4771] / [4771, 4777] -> 2.0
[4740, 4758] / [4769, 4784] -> 1.2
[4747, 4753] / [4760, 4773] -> 1.4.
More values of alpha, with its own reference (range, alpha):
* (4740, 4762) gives 4754.33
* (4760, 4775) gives 4765.29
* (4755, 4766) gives 4756.52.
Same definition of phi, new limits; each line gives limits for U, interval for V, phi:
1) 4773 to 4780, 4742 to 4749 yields 14.1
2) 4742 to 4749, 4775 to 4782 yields 14.1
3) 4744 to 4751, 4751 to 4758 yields 10.5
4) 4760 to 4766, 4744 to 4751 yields 10.5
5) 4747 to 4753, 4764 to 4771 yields 10.3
